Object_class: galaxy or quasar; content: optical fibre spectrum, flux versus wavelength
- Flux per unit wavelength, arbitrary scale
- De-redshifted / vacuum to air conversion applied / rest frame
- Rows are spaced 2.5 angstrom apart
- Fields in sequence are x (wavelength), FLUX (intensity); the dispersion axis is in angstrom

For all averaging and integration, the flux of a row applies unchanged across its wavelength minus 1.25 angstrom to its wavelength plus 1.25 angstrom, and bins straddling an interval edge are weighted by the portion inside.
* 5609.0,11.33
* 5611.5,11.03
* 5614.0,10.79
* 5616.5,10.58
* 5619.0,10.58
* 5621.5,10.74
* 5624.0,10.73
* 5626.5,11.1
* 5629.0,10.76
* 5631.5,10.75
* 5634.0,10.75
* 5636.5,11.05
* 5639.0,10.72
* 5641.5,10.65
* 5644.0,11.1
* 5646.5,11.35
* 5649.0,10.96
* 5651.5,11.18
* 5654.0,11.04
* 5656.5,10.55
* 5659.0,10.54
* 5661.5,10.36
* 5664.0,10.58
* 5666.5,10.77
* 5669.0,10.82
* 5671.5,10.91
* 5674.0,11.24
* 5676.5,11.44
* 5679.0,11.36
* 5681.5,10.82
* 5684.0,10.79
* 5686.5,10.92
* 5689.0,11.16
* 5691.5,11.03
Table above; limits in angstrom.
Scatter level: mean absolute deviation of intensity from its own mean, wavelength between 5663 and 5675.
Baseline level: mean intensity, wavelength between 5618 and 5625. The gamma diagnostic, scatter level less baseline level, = -10.5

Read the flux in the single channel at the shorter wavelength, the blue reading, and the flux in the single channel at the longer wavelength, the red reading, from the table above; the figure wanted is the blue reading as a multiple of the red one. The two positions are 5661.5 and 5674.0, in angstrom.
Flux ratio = 0.922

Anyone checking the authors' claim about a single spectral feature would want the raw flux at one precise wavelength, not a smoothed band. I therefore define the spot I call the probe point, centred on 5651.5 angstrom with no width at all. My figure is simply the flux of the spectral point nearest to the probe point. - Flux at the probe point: 11.18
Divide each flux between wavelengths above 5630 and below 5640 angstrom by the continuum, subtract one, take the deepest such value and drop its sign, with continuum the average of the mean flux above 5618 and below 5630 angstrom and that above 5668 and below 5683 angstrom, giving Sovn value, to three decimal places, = 0.020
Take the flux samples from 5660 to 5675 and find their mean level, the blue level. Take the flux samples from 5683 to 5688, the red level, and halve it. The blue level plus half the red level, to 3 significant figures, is 16.2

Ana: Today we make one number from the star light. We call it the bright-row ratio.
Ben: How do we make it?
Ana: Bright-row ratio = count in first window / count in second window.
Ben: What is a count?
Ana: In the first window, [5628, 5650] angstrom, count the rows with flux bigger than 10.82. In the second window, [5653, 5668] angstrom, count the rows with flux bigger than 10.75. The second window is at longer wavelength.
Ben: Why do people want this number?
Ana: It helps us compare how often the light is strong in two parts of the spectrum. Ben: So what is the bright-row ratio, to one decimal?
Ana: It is 2.0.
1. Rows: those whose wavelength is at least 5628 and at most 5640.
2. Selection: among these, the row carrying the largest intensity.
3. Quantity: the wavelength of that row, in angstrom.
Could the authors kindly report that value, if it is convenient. 5636.5 angstrom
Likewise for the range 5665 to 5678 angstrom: 5676.5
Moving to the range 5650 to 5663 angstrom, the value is 5651.5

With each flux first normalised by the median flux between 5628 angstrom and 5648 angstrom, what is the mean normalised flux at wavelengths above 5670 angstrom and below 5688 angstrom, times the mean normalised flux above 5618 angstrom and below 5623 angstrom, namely 1.02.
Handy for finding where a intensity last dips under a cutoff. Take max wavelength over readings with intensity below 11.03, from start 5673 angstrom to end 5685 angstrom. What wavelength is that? 5684.0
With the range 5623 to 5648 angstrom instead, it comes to 5641.5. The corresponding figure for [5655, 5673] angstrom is 5671.5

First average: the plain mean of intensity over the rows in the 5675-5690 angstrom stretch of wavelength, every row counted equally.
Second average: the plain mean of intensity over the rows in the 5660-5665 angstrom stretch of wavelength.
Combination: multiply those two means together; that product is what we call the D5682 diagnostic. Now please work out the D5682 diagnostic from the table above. 116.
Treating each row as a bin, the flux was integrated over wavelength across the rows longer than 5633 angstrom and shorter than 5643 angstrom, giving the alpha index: 108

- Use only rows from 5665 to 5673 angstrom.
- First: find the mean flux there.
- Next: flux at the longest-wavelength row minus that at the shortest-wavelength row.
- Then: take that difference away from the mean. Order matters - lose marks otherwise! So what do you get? 10.7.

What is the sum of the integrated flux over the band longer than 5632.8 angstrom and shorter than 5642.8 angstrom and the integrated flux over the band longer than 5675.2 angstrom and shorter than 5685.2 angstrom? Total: 219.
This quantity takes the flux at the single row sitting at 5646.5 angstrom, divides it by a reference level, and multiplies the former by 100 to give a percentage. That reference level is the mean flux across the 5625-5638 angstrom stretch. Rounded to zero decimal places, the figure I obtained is 104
